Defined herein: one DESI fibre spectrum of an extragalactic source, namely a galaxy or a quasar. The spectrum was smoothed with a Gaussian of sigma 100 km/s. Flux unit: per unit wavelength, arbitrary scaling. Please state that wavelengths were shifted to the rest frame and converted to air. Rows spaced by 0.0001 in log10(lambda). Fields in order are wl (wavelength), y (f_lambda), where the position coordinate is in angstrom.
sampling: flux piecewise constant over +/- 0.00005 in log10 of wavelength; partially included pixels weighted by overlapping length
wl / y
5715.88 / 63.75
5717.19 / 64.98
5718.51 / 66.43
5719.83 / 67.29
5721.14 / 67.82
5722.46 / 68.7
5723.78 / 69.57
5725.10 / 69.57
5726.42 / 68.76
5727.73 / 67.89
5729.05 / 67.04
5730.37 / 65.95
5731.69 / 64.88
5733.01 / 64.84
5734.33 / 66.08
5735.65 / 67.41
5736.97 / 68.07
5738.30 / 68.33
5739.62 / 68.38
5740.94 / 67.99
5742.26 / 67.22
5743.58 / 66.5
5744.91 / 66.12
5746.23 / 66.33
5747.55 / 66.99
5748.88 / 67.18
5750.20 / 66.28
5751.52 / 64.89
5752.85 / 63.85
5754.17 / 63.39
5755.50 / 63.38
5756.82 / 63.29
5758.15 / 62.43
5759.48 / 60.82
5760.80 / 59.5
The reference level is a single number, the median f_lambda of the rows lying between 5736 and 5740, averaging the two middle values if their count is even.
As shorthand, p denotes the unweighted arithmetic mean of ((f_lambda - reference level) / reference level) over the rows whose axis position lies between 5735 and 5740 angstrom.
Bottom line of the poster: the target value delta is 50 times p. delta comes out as -0.2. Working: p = -0.004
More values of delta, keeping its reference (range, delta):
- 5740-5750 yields -1.0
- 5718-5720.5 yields -1.1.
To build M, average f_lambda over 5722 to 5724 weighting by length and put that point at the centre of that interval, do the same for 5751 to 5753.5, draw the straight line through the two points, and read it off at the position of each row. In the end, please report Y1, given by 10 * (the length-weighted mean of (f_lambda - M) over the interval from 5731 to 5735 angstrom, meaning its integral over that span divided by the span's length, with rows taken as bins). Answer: -21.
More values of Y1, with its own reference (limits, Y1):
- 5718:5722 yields -22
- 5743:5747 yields 9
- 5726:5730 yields -5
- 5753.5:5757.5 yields -3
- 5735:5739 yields 12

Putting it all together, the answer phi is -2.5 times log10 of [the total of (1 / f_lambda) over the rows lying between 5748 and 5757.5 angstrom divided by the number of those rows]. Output 4.53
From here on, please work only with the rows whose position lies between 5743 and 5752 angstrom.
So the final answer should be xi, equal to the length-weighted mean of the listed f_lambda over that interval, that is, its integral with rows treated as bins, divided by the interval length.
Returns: 66.4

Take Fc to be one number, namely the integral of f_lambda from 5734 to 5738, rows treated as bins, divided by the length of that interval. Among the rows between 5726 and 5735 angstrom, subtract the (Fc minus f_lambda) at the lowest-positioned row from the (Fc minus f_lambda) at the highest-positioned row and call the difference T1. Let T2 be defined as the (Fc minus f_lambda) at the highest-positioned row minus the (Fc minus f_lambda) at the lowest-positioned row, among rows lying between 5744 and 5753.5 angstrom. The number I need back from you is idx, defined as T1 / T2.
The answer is 1.2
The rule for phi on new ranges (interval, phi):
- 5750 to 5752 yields 4.54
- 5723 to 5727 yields 4.60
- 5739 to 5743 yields 4.58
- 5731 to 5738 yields 4.55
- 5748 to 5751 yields 4.56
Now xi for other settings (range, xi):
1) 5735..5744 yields 67.7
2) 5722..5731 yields 68.2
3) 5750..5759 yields 63.7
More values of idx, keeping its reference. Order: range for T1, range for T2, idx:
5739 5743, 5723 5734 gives 0.2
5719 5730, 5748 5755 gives 0.1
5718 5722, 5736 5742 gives -17.4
